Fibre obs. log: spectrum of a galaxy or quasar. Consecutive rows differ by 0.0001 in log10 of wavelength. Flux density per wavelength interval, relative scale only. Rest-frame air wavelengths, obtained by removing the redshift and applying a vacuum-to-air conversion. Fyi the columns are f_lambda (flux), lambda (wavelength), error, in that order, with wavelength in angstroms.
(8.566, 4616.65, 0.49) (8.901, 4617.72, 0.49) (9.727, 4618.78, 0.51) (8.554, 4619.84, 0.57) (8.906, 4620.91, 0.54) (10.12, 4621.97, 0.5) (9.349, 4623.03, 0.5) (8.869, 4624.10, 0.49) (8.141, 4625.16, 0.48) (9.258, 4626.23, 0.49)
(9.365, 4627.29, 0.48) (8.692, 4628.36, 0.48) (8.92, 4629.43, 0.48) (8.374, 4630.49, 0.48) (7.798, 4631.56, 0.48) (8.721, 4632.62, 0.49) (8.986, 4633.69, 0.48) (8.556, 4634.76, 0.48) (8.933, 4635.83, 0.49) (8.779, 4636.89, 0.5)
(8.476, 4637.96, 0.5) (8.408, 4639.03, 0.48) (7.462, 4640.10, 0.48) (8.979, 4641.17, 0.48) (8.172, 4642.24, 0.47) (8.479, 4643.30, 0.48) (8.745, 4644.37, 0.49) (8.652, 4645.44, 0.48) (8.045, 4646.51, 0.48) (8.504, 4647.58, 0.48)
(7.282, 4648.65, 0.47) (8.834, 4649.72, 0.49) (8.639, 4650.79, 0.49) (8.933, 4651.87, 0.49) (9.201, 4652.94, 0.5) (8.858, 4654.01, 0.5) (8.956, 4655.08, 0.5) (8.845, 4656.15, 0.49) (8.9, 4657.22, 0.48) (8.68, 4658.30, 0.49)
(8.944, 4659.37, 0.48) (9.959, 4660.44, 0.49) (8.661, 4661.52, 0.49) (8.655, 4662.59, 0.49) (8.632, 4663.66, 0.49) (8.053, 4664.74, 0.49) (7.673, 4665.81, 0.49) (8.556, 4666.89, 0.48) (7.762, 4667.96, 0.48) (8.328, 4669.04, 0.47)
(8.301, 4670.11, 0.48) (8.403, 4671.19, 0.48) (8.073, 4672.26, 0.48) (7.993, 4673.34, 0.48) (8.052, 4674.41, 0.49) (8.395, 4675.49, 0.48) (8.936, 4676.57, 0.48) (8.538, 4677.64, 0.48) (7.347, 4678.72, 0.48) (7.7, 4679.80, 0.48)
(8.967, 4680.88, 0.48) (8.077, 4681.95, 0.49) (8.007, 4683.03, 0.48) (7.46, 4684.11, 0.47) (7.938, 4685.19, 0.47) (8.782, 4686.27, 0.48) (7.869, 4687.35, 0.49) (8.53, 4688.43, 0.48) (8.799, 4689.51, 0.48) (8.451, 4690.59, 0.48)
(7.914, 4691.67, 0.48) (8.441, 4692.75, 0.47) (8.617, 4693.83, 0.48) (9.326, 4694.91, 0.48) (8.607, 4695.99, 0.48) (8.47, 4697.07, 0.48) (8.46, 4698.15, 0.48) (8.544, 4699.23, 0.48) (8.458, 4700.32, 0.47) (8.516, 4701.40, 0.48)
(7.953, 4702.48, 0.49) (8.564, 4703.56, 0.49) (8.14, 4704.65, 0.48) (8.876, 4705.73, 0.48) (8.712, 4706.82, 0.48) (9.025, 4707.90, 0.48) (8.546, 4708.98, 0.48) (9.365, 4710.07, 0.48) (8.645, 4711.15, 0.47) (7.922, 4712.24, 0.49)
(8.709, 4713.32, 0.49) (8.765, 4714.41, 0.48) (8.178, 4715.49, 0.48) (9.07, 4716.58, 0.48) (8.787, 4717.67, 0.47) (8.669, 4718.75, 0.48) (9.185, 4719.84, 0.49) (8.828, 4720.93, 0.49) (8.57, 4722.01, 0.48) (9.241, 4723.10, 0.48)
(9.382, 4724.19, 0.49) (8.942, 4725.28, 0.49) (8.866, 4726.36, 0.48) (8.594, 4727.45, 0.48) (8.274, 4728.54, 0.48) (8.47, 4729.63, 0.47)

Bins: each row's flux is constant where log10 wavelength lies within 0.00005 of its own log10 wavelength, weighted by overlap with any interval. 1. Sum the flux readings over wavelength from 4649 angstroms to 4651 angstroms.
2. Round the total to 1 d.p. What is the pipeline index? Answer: 17.5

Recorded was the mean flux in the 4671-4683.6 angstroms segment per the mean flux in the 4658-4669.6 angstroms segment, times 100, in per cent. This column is 96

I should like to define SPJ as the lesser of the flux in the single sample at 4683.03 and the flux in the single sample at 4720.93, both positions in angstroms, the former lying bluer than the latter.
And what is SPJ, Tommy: 8.0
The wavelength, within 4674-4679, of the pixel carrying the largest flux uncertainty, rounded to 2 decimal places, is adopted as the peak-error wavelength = 4674.41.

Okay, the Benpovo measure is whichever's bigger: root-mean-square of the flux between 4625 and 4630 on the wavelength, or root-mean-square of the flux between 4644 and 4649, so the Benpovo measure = 8.89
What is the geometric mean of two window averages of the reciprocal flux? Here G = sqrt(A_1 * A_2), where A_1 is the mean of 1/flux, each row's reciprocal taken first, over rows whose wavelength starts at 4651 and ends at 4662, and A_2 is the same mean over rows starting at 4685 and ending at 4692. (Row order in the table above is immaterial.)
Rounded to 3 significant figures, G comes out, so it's 0.116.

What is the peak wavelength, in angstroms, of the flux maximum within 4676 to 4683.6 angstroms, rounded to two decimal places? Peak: 4680.88 angstroms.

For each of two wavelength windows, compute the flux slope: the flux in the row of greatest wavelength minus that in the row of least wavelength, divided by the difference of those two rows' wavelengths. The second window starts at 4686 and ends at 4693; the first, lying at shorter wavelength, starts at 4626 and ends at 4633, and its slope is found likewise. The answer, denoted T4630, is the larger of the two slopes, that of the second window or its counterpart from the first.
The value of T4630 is -0.053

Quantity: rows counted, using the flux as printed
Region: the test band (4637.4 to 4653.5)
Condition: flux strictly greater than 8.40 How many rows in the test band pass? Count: 11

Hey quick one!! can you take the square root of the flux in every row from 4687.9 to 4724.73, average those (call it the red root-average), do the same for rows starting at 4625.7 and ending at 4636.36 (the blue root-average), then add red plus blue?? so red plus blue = 5.90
